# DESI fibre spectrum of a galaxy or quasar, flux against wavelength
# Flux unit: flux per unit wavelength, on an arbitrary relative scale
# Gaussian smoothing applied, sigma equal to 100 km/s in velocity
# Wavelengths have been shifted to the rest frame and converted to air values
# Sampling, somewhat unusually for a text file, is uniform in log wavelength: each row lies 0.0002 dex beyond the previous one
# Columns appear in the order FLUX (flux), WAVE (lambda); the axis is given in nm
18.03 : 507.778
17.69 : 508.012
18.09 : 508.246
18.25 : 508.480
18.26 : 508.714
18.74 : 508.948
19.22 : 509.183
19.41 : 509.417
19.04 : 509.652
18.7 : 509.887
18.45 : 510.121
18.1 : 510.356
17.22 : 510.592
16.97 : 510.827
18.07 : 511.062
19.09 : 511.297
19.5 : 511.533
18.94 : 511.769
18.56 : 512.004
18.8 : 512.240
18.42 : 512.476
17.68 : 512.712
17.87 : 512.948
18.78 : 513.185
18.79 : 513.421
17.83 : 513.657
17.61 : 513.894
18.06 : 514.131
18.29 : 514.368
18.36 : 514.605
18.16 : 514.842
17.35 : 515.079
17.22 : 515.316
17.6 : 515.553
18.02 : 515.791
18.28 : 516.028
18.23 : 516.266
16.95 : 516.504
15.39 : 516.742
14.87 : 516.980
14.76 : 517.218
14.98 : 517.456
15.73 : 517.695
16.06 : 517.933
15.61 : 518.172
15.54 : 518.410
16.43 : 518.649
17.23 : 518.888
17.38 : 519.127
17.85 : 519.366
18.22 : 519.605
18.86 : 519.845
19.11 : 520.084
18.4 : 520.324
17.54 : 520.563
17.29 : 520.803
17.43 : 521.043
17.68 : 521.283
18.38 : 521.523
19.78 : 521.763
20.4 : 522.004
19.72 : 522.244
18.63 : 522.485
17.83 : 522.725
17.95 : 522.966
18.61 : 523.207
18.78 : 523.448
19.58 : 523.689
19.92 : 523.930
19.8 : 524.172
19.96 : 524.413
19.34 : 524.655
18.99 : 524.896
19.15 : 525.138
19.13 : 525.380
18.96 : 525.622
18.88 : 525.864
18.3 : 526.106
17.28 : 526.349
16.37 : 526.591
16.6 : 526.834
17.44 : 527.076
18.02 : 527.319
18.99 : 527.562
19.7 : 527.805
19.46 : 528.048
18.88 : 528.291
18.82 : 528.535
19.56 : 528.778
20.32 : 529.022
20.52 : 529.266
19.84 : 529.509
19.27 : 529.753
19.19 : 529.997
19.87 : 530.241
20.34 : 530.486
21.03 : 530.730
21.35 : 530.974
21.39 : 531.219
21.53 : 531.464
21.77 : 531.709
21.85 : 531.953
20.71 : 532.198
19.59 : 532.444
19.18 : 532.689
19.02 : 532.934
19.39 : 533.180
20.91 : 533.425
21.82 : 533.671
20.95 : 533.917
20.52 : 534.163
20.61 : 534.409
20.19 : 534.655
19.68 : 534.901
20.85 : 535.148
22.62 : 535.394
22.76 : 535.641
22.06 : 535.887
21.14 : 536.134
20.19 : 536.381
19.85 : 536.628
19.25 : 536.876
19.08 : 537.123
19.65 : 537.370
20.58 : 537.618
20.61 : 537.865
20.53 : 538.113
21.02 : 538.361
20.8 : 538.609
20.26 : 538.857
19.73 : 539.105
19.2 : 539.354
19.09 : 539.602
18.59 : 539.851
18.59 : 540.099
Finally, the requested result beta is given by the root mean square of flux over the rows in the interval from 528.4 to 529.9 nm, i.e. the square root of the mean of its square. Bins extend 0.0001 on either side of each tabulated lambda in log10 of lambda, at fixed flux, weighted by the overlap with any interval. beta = 19.7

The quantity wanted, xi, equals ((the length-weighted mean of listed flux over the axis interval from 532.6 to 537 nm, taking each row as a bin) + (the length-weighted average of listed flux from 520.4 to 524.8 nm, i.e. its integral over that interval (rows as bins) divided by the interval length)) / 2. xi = 19.7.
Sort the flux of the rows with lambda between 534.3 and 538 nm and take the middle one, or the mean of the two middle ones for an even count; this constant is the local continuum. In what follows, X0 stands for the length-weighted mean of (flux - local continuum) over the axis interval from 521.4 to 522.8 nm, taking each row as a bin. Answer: -1.4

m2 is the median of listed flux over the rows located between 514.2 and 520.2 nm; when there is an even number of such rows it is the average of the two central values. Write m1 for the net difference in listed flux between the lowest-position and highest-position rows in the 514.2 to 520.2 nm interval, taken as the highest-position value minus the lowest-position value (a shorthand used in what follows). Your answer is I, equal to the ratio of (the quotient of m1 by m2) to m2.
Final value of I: 0.0027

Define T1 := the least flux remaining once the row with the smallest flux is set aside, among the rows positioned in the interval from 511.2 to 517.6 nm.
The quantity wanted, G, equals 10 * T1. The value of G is 149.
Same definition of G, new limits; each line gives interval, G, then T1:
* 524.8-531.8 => 166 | 16.6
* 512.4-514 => 177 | 17.68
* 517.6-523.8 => 156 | 15.61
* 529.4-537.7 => 191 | 19.08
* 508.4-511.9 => 172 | 17.22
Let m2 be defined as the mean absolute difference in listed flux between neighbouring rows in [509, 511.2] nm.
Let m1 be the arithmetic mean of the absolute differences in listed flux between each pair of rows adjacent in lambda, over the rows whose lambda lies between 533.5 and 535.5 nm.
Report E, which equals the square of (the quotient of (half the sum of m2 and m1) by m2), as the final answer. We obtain 1.7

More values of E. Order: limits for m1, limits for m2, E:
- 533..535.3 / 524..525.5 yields 3.7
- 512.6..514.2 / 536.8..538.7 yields 1.3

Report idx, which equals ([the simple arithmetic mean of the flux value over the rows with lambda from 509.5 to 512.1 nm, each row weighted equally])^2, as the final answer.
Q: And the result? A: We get 339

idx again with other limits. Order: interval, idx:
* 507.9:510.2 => 345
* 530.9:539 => 427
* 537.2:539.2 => 416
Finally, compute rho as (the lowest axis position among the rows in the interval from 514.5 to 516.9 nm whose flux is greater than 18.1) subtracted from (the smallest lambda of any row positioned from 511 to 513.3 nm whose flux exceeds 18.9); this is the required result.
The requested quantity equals -3.31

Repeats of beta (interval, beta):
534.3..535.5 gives 20.8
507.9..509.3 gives 18.4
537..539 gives 20.3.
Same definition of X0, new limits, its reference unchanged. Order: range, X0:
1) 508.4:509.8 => -1.7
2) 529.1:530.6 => -0.7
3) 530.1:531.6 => 0.3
